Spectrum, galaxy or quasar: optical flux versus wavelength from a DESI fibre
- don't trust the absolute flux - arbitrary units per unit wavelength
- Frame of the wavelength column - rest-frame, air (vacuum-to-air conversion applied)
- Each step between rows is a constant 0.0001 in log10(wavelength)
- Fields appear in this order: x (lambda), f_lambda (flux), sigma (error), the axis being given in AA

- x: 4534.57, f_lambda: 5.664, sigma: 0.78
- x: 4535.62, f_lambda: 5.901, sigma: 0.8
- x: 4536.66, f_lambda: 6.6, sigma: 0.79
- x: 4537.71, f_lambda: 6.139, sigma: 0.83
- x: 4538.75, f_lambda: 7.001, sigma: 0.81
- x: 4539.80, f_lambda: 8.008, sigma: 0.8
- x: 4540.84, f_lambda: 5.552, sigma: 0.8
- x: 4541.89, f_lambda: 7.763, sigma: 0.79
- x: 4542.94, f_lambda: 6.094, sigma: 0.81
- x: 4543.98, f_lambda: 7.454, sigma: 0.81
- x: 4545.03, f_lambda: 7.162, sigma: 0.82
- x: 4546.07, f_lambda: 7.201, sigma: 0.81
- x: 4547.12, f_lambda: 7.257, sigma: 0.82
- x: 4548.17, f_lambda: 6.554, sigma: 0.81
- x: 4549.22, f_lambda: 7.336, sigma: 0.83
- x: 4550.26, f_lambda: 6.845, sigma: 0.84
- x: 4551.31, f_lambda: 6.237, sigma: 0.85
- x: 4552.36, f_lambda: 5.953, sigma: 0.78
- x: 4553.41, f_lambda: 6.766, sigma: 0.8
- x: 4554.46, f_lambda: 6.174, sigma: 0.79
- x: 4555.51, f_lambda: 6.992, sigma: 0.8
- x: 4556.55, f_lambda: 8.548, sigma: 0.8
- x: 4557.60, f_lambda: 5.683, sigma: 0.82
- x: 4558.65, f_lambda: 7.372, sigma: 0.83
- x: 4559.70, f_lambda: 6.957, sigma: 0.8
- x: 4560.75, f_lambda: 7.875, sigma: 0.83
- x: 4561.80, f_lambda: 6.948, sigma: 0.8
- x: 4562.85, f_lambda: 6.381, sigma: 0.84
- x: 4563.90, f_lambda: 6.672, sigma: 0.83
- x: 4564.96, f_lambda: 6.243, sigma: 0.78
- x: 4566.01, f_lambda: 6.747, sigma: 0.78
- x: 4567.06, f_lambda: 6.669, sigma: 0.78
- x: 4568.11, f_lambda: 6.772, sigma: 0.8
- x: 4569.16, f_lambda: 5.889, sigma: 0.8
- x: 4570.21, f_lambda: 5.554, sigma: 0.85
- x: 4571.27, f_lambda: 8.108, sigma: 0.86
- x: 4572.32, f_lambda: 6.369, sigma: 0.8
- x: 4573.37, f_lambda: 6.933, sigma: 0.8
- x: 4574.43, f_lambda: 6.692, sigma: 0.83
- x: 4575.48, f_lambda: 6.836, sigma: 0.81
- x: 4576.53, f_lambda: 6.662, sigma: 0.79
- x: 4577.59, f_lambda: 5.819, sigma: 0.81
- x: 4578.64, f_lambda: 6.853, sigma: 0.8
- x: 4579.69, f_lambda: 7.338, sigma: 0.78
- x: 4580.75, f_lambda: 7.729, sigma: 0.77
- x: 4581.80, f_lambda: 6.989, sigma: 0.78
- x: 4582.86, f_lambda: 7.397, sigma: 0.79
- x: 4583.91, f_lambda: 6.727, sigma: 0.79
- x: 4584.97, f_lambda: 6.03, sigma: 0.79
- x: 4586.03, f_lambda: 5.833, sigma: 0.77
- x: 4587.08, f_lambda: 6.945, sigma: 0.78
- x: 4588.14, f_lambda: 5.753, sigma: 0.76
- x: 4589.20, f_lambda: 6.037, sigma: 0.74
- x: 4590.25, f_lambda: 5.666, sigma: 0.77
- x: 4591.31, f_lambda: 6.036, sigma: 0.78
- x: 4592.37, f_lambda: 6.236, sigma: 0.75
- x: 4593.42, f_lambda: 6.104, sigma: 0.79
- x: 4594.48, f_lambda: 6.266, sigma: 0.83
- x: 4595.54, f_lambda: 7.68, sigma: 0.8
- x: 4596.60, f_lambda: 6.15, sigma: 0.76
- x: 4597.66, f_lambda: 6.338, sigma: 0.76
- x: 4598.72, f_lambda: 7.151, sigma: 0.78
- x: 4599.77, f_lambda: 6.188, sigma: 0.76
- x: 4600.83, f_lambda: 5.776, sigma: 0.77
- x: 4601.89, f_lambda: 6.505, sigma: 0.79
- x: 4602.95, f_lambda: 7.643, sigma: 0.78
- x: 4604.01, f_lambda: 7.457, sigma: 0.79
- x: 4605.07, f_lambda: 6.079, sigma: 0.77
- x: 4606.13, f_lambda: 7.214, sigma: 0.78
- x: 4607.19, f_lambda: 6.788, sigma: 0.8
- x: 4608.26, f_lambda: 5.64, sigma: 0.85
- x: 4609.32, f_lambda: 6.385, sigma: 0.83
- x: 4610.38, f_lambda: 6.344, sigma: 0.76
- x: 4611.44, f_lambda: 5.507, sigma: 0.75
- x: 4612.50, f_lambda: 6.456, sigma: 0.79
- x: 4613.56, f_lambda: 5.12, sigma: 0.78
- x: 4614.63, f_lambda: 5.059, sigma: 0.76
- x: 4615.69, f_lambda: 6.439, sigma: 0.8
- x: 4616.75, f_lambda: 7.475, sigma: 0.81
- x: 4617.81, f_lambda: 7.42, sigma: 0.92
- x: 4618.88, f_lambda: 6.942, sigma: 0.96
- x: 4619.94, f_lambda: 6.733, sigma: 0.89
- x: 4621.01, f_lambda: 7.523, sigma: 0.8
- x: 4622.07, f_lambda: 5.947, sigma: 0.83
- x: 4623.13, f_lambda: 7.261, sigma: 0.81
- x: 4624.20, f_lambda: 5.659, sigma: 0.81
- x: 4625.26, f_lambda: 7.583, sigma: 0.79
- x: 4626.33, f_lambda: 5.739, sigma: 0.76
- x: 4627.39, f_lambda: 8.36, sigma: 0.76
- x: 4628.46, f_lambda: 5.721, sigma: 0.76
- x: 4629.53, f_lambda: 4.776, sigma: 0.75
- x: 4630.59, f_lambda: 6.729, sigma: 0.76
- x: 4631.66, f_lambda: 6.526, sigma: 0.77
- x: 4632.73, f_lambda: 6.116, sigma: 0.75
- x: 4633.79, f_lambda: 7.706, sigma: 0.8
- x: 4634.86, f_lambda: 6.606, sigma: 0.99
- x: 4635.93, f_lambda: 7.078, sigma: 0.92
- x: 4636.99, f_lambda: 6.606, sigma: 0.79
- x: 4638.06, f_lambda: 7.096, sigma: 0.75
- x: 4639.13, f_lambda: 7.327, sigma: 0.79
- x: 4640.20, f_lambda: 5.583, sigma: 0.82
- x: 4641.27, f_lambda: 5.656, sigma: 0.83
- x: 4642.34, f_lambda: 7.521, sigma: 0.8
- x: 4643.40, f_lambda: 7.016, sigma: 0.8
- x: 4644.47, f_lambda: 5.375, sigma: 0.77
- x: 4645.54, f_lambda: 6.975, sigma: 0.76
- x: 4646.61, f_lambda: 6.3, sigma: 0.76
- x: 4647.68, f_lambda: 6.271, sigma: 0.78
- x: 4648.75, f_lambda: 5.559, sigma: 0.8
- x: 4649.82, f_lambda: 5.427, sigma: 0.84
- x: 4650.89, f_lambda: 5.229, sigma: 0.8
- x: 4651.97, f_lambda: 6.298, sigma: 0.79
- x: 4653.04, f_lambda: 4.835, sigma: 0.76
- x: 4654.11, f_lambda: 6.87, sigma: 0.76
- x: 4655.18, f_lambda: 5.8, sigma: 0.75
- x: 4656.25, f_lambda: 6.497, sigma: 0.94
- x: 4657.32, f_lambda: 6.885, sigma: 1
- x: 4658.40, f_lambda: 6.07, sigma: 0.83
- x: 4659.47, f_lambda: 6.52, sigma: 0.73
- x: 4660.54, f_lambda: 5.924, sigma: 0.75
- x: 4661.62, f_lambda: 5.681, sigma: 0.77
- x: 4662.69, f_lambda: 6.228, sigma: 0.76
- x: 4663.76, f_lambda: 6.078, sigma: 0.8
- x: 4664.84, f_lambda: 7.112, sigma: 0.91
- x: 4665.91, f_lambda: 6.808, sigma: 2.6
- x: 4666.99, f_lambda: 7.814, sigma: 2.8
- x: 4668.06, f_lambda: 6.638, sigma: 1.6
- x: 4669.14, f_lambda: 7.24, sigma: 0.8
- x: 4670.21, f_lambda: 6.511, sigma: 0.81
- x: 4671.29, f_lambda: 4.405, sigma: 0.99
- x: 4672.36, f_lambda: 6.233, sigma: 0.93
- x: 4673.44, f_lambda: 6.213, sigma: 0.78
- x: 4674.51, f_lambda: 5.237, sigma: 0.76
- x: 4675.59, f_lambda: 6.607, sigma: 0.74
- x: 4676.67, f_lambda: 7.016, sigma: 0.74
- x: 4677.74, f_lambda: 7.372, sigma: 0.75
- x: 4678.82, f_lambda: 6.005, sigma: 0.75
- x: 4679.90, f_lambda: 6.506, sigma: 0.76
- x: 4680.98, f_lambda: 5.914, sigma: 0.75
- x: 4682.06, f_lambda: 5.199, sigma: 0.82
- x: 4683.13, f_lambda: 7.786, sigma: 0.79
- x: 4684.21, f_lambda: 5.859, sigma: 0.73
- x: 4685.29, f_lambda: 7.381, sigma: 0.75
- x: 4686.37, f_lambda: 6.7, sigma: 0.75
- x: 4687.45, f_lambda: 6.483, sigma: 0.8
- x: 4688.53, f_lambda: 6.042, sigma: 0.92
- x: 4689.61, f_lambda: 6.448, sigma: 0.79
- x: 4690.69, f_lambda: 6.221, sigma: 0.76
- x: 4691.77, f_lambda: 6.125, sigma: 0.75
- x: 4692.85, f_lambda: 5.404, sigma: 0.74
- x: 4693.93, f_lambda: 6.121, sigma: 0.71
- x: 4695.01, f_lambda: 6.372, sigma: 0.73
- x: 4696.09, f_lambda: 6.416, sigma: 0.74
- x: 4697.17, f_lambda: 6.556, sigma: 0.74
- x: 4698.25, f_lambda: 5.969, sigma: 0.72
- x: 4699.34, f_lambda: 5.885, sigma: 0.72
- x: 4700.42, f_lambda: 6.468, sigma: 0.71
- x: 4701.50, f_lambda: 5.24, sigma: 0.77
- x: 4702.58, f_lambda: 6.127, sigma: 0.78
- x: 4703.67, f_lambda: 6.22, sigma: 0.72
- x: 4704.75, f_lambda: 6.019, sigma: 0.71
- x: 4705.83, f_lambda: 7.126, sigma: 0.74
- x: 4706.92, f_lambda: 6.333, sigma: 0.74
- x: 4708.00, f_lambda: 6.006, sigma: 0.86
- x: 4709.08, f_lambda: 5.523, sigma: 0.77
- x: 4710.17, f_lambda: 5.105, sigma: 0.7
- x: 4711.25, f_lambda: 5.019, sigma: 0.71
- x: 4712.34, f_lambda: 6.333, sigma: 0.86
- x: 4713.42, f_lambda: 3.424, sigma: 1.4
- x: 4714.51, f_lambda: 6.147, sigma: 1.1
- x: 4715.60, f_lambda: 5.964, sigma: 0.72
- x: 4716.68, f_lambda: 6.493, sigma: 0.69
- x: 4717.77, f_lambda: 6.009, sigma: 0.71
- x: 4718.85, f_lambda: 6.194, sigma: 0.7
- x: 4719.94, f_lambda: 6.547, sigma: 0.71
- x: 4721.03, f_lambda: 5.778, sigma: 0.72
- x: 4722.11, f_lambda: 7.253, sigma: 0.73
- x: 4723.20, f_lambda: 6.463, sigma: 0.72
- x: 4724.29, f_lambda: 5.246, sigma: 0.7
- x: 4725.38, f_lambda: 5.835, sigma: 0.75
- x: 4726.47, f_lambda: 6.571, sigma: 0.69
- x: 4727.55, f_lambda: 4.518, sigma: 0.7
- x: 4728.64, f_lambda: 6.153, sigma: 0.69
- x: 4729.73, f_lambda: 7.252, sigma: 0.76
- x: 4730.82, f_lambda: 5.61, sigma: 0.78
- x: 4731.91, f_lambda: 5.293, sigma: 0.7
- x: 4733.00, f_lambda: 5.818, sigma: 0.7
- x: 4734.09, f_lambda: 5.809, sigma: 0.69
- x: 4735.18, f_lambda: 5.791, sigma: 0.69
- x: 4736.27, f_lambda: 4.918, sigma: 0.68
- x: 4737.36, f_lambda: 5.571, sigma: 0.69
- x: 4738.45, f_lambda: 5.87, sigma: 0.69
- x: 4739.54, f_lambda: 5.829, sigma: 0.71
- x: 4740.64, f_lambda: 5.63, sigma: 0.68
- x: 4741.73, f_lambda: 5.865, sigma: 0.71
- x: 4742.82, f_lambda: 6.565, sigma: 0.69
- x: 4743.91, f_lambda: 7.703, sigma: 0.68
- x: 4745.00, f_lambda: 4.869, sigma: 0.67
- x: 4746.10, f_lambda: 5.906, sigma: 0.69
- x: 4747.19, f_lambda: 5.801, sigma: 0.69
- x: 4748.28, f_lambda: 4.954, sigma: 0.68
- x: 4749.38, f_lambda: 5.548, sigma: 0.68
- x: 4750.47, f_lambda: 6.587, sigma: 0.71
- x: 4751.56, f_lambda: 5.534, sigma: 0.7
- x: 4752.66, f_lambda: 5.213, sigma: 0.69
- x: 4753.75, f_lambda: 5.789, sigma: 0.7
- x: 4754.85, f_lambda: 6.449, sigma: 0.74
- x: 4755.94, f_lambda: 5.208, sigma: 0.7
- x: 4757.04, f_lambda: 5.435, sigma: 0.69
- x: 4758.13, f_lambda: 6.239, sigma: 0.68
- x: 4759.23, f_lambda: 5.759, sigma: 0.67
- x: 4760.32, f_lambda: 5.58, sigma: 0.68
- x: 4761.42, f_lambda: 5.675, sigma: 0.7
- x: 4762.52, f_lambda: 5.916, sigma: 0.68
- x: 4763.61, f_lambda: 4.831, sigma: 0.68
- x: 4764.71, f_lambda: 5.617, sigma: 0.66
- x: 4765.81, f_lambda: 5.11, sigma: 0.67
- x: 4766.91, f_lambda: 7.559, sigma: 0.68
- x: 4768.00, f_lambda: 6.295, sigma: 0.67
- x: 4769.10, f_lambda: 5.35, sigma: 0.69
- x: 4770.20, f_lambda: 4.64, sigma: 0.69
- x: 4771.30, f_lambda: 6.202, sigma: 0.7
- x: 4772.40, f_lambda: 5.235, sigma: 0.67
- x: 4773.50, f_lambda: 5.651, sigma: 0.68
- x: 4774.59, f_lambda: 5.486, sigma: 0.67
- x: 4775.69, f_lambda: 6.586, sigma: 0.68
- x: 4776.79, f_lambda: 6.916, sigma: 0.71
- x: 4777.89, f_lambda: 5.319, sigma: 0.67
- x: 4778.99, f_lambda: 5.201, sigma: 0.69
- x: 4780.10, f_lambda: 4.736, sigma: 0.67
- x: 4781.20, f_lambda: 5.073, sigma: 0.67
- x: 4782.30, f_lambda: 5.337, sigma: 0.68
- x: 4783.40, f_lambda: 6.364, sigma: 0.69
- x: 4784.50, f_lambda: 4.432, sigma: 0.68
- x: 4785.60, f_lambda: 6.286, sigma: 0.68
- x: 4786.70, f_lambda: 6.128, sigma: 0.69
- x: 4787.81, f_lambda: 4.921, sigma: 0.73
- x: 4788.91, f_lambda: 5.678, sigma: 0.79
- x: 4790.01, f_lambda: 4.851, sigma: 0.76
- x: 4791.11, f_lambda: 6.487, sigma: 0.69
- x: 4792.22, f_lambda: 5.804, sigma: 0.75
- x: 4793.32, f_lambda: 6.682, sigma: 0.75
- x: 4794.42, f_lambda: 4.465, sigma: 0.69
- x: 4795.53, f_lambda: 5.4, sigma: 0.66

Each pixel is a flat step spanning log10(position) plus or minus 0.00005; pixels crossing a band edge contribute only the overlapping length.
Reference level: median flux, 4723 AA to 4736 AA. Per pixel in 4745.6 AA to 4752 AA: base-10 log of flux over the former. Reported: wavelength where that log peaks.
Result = 4750.47 AA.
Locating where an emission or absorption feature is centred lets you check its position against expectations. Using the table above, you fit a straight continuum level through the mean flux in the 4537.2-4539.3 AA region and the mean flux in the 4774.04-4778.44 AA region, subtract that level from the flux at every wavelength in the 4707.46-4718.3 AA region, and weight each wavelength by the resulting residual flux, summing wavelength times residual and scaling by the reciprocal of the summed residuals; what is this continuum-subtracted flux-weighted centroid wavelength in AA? 4711.8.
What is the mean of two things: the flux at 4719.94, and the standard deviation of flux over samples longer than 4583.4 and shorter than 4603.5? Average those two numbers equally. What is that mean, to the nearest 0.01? 3.57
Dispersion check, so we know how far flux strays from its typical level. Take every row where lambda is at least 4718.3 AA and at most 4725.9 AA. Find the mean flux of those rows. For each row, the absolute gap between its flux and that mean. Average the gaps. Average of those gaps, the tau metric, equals 0.5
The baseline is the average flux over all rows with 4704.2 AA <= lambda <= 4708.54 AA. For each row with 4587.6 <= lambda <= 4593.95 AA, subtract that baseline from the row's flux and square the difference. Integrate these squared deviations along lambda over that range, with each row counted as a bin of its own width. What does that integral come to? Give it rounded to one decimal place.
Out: 1.3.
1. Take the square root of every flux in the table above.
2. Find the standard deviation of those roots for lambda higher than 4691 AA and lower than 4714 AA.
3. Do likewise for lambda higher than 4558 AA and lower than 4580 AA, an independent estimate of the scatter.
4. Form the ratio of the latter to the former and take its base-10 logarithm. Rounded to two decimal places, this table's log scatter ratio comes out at -0.15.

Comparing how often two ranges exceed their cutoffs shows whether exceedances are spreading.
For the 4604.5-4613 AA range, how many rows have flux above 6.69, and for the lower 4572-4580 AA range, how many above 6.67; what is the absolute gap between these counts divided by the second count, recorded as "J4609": 0.60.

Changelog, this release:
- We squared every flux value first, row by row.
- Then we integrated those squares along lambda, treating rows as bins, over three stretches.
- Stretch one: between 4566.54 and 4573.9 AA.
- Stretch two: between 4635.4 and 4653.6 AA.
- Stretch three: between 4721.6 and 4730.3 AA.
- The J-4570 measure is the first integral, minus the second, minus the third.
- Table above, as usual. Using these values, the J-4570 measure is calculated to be -732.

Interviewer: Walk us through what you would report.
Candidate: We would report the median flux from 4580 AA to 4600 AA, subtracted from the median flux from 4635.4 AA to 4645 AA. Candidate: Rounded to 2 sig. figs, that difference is 0.78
